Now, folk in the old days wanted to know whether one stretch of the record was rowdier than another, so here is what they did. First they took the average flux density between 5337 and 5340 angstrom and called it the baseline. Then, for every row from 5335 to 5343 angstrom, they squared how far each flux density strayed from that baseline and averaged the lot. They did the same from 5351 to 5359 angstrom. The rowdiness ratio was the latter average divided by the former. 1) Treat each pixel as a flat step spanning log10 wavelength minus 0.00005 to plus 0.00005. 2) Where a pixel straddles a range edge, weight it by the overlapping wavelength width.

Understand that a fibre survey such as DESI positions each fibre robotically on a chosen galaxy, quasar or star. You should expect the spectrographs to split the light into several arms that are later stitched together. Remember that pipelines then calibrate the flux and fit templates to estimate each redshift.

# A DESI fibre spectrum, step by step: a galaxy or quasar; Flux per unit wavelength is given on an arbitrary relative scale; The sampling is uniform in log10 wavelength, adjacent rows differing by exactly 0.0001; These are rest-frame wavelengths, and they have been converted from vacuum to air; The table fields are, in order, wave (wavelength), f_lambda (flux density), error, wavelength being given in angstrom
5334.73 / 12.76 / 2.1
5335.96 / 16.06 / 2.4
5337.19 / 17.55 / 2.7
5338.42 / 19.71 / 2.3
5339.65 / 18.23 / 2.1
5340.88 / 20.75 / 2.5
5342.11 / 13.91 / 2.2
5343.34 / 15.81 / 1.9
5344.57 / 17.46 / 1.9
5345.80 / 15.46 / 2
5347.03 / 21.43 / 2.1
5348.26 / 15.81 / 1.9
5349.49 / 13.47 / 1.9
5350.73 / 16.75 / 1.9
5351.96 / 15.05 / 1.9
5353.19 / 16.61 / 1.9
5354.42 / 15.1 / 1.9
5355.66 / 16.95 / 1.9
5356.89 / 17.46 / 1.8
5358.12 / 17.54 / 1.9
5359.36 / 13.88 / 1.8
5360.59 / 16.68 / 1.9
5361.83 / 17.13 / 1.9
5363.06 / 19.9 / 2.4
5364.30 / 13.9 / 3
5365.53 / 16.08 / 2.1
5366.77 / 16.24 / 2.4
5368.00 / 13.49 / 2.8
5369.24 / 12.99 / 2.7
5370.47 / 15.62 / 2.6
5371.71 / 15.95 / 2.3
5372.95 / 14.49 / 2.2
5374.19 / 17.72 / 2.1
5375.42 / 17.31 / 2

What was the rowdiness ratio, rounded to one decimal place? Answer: 0.9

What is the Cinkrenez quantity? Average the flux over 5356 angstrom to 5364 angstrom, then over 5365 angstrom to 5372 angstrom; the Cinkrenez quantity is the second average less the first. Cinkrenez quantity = -2.0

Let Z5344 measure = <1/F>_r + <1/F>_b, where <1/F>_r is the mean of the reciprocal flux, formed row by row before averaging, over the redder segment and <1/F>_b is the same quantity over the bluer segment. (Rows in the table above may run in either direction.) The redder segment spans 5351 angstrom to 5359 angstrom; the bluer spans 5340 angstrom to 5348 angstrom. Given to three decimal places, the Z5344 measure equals 0.120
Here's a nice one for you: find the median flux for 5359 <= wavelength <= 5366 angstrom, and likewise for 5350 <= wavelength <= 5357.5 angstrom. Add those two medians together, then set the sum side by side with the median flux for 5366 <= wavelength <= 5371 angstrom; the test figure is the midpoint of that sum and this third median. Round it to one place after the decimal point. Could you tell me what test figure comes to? 23.8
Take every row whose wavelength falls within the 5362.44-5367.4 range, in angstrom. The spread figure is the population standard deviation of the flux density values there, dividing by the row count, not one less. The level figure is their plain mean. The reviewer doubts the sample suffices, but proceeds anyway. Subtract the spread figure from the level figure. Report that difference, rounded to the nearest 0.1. 14.4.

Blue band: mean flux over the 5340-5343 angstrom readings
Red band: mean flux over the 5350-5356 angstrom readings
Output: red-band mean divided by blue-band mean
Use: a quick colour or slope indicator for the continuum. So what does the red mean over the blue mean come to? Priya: 0.93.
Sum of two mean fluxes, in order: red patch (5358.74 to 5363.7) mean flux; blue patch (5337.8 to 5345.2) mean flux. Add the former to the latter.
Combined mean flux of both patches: 34.5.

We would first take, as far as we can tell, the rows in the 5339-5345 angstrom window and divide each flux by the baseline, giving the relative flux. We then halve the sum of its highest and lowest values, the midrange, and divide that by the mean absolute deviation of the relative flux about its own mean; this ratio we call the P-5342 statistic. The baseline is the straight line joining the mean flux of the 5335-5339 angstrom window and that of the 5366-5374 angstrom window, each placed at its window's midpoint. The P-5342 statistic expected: 9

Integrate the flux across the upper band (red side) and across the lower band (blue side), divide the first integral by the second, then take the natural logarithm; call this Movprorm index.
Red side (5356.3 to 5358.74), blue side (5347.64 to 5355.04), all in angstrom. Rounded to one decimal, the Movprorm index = -1.0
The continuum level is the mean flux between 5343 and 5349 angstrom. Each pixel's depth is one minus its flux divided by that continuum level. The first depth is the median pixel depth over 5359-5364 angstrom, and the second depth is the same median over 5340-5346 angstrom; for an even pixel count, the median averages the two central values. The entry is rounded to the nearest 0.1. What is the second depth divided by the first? 4.8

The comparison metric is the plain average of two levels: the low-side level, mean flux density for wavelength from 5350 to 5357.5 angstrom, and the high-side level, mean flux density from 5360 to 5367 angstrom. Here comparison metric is 16.5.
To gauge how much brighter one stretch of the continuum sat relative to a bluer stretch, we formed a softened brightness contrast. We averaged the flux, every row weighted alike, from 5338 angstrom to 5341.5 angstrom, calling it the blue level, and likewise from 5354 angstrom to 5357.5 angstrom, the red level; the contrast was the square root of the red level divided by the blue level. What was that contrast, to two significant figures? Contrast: 0.92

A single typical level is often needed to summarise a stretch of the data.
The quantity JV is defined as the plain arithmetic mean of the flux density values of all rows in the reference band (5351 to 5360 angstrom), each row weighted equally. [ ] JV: 16.1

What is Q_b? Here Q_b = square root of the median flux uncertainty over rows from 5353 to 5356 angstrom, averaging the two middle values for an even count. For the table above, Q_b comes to 1.38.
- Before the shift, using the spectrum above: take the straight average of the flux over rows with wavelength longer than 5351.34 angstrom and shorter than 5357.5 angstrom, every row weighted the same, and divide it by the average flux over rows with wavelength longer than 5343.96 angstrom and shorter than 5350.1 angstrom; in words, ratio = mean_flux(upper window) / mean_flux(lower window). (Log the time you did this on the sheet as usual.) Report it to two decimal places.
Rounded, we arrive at 0.97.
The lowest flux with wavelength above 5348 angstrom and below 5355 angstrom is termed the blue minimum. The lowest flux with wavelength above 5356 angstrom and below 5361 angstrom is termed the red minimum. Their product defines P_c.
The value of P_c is 187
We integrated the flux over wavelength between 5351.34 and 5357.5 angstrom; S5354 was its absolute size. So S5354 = 100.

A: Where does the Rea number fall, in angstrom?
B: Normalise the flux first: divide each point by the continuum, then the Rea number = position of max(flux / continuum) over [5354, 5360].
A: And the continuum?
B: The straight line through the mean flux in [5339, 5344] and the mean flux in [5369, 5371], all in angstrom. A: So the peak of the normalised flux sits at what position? 5358.12 angstrom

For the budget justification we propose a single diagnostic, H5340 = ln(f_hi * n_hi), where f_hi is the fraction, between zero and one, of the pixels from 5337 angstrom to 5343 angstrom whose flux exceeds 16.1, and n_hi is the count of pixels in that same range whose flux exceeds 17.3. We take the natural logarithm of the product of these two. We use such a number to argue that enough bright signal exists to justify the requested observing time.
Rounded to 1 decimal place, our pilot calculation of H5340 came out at 1.2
